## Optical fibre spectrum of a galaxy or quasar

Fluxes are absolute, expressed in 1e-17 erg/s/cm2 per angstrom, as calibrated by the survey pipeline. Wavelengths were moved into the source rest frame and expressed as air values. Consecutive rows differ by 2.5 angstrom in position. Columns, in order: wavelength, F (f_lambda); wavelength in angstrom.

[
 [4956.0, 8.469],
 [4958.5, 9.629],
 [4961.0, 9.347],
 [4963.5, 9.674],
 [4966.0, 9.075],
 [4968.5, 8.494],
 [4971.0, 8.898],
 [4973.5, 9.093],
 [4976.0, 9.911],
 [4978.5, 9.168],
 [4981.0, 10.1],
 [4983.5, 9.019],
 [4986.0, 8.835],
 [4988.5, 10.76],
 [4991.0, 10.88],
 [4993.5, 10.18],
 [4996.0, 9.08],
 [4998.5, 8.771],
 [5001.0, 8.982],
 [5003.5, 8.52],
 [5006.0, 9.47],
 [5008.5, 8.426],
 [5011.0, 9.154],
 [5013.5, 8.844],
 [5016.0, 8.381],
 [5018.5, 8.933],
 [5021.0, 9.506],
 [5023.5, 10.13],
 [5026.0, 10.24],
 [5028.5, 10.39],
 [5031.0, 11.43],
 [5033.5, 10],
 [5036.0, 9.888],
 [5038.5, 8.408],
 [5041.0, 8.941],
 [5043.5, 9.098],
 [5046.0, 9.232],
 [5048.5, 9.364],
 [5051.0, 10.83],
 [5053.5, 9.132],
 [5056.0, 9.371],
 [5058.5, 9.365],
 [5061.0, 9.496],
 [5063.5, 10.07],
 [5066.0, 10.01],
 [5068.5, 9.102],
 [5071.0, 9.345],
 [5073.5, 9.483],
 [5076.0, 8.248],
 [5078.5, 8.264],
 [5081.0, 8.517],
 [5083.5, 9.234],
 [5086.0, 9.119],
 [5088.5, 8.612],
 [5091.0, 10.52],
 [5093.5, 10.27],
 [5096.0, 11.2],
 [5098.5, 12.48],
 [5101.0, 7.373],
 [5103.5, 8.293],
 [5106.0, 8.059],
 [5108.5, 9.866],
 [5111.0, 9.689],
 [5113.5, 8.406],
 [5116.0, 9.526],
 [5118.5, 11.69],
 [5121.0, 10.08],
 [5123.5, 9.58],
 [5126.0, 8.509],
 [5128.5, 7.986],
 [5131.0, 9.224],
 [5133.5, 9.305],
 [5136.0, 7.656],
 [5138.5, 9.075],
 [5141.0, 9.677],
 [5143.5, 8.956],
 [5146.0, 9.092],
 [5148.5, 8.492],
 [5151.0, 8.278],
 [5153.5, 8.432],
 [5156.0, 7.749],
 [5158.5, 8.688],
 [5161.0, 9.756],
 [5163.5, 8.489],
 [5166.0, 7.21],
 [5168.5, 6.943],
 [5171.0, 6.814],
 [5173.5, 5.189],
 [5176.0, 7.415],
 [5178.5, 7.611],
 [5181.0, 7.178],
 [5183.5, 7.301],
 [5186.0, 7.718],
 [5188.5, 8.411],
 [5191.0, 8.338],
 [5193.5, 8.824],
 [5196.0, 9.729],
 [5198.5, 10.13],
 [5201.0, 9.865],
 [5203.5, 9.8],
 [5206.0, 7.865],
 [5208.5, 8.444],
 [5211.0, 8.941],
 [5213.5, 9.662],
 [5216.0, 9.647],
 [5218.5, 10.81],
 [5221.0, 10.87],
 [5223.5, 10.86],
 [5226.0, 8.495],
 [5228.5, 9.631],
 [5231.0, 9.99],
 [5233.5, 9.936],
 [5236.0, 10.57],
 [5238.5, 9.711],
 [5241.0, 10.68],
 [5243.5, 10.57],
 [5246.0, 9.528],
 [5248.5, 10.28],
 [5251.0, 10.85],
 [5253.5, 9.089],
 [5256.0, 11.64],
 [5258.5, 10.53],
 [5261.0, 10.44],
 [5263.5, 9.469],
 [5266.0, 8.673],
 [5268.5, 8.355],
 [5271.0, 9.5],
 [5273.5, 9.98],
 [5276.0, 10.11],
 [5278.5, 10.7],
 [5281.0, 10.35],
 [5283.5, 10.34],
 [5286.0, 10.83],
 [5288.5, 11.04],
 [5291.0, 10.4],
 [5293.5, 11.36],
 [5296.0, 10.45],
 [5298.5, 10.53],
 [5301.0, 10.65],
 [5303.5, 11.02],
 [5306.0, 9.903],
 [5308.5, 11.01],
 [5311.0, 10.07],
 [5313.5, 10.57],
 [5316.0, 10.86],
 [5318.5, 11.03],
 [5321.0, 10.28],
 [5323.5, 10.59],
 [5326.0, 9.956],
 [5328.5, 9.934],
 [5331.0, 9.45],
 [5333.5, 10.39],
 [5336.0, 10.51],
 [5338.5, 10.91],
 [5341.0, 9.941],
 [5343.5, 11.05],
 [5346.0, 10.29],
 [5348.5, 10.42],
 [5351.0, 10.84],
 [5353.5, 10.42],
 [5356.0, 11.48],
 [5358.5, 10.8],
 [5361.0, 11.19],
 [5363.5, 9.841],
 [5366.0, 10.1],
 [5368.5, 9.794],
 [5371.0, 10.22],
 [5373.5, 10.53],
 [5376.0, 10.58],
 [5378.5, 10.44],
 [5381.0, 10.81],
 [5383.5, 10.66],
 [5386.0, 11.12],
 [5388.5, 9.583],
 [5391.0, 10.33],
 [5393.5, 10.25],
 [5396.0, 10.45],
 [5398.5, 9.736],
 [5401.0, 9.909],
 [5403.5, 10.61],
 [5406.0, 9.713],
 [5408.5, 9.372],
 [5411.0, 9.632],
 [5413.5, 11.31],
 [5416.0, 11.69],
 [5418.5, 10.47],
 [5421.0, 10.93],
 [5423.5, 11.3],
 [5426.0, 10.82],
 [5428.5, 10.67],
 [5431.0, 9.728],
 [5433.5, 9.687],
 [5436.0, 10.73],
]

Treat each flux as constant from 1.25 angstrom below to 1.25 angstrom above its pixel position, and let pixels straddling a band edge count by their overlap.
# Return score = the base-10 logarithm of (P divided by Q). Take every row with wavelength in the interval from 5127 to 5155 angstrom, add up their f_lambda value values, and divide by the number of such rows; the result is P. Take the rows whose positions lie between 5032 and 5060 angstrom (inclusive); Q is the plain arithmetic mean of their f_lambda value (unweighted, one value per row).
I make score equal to -0.032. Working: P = 8.7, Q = 9.4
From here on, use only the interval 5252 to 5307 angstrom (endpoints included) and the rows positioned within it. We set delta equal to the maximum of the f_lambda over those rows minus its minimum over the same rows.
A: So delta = 3.3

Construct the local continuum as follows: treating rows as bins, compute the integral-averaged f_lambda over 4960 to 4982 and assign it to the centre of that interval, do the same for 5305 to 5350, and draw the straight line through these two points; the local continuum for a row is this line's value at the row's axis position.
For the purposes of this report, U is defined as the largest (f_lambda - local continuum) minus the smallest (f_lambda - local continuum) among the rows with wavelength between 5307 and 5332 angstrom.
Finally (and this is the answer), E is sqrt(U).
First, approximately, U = 1.6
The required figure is 1.3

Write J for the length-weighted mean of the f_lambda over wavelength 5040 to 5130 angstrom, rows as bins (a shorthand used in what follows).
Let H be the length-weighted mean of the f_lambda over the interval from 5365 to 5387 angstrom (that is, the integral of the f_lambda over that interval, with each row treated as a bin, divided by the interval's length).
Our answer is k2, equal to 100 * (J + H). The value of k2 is 1987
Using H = 10.5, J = 9.4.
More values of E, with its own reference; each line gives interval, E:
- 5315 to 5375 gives 1.4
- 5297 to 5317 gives 1.1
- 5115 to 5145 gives 2.0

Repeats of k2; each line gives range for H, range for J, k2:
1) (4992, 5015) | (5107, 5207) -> 1767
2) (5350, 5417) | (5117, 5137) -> 1969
